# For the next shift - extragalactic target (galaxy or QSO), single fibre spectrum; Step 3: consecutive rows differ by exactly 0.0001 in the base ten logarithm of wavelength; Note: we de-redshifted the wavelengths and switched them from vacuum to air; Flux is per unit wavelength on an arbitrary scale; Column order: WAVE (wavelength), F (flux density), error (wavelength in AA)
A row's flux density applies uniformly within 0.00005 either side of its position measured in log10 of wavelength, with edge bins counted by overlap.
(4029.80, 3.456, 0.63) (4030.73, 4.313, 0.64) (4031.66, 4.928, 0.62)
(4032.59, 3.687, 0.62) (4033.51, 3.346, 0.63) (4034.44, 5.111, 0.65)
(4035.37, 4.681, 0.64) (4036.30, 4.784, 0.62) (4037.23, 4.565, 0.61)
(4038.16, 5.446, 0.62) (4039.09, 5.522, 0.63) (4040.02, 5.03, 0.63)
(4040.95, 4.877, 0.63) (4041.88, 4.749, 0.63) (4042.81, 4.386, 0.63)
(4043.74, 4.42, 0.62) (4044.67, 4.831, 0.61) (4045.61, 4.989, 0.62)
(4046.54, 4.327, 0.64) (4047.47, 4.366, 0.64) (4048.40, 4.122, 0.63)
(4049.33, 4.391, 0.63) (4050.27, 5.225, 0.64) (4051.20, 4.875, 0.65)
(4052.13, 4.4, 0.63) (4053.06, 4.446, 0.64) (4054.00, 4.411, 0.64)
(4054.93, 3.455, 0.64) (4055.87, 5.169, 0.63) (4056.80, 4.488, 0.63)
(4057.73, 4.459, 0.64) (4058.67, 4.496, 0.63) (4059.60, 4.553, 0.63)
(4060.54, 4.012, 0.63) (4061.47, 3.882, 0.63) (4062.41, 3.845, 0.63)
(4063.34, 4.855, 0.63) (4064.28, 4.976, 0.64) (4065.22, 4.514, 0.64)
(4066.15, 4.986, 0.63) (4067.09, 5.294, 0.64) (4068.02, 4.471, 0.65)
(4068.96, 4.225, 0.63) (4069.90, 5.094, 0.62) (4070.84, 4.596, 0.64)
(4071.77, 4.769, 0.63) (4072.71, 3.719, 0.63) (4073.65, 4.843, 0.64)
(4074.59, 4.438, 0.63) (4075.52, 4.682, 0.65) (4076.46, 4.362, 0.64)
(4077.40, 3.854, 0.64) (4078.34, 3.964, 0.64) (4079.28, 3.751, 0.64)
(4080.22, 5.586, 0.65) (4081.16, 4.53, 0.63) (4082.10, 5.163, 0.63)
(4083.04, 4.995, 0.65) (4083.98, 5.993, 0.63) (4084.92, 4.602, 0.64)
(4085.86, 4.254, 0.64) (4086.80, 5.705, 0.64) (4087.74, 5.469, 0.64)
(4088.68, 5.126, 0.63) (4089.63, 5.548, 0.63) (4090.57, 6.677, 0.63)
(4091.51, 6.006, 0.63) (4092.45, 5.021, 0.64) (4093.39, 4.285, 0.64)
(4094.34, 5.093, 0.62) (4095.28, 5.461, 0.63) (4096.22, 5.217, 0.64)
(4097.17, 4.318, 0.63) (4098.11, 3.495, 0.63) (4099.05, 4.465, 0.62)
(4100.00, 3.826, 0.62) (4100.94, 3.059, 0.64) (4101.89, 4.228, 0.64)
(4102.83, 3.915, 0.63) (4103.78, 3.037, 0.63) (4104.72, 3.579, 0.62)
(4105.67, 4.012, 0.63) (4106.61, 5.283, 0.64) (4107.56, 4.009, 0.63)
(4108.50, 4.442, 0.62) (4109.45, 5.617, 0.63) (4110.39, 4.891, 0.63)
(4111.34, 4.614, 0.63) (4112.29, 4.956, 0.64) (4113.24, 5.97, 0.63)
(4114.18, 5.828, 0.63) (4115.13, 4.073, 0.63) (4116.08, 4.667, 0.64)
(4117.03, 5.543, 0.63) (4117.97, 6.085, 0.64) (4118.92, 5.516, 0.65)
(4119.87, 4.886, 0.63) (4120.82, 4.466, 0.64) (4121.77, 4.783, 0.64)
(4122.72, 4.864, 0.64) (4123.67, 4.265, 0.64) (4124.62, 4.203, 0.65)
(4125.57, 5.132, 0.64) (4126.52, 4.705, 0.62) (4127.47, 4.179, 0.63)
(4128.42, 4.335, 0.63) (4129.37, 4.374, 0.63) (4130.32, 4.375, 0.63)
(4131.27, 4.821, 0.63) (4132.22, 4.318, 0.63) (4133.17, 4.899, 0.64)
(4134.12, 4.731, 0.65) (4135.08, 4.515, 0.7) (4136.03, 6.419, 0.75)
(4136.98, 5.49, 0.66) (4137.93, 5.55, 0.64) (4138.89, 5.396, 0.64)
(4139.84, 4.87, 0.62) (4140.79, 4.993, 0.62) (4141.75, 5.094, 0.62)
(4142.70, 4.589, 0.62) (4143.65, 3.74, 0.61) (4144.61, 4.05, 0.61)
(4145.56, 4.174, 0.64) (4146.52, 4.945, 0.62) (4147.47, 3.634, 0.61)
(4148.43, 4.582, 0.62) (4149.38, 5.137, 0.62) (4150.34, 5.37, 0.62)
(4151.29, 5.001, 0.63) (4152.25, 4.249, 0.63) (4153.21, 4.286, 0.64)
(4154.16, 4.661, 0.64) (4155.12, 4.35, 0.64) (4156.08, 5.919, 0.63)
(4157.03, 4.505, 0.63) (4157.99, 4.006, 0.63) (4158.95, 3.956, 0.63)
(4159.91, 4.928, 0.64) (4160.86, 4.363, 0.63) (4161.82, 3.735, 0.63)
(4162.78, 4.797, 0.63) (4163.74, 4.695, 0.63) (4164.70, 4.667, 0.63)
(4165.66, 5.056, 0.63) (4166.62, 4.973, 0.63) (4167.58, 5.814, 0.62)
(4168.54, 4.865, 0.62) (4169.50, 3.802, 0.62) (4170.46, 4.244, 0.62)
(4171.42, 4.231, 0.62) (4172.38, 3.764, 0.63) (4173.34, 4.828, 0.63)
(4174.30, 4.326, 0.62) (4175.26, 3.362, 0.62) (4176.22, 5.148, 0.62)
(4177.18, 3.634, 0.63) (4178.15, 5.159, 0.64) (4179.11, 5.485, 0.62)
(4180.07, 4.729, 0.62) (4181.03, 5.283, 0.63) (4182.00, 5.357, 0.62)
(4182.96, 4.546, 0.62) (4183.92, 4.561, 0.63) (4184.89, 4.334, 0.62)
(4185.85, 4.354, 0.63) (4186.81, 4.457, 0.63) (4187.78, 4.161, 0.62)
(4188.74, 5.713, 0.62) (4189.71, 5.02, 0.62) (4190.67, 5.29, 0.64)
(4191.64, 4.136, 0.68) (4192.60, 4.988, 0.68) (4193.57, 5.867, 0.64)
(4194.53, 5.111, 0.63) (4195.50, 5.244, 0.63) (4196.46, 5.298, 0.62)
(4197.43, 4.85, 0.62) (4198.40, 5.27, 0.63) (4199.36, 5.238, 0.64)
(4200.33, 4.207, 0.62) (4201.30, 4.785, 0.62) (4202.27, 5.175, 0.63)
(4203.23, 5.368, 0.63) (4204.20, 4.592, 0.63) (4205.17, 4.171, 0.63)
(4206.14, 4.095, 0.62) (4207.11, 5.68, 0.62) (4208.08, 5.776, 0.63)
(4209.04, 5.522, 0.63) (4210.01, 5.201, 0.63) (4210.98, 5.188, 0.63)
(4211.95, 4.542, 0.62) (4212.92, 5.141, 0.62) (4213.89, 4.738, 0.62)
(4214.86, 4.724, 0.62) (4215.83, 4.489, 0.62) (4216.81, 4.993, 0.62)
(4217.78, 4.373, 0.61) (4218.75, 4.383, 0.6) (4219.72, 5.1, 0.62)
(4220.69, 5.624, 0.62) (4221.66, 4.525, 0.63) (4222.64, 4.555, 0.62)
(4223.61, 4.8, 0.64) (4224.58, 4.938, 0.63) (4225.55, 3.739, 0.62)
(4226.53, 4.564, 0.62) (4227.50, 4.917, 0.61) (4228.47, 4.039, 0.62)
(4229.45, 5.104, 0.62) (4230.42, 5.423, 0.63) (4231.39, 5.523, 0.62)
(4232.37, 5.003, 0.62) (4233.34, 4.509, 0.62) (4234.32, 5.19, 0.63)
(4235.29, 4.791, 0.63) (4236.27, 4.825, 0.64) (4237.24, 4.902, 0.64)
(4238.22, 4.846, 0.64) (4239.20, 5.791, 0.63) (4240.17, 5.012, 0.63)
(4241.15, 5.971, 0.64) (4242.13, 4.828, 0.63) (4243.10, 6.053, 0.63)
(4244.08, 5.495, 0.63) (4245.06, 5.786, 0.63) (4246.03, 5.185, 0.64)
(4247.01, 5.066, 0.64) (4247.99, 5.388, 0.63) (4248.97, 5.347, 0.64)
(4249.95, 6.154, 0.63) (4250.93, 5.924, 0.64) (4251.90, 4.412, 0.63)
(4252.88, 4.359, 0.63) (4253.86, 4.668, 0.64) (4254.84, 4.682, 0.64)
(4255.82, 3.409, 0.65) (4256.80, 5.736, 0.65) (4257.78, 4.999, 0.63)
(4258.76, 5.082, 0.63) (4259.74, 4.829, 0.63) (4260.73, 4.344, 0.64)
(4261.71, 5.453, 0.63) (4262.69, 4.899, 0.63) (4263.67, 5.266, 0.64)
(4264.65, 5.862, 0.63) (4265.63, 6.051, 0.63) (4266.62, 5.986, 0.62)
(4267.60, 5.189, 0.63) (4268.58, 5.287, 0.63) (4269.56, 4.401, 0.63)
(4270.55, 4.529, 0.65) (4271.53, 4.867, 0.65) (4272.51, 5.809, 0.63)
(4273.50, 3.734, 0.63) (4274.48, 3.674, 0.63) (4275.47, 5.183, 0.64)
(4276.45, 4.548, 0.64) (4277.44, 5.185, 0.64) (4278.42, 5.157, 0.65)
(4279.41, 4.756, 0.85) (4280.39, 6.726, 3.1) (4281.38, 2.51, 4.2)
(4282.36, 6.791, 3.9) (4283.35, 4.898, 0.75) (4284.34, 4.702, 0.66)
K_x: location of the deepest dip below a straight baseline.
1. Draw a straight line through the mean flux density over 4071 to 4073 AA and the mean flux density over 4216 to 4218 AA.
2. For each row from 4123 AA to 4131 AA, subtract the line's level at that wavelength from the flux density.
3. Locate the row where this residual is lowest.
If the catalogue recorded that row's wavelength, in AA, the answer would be 4127.47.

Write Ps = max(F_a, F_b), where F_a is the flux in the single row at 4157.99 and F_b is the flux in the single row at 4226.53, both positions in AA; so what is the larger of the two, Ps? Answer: 4.6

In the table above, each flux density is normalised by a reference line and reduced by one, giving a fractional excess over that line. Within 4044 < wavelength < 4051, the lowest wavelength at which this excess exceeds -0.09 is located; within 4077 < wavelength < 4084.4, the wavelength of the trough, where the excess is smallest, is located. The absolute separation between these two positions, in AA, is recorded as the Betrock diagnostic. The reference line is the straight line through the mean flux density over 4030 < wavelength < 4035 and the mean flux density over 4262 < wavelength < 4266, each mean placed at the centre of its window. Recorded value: 34.6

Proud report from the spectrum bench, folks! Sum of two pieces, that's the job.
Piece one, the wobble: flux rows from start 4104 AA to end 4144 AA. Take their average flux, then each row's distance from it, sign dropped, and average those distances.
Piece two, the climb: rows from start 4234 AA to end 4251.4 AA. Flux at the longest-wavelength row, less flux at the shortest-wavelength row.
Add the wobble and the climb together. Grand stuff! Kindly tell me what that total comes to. 1.2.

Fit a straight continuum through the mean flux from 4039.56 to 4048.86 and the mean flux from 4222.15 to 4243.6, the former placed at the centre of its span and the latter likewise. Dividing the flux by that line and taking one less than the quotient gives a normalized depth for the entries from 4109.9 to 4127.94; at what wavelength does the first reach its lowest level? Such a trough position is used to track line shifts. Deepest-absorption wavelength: 4115.13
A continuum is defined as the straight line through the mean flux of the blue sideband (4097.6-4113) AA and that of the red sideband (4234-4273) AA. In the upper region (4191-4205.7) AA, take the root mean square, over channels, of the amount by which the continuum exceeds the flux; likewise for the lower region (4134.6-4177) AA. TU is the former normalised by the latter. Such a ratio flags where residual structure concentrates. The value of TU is 0.74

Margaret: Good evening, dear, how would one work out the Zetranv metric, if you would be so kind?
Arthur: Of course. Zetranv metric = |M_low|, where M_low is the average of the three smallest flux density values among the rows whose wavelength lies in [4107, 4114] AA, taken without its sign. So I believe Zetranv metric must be 4.4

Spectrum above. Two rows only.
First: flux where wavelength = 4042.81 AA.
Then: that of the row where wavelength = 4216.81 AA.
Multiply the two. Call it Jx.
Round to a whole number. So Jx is 22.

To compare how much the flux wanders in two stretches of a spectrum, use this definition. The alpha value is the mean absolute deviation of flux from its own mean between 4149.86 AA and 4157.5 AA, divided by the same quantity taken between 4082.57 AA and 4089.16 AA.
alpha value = 1.0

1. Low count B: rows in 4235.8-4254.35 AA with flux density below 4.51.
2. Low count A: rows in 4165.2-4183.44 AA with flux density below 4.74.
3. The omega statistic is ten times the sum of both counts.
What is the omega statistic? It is 110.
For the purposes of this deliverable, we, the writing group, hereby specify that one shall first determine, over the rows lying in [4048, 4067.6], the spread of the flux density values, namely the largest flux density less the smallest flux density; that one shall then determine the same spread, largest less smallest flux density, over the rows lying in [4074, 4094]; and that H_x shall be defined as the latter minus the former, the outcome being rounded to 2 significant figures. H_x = 1.1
